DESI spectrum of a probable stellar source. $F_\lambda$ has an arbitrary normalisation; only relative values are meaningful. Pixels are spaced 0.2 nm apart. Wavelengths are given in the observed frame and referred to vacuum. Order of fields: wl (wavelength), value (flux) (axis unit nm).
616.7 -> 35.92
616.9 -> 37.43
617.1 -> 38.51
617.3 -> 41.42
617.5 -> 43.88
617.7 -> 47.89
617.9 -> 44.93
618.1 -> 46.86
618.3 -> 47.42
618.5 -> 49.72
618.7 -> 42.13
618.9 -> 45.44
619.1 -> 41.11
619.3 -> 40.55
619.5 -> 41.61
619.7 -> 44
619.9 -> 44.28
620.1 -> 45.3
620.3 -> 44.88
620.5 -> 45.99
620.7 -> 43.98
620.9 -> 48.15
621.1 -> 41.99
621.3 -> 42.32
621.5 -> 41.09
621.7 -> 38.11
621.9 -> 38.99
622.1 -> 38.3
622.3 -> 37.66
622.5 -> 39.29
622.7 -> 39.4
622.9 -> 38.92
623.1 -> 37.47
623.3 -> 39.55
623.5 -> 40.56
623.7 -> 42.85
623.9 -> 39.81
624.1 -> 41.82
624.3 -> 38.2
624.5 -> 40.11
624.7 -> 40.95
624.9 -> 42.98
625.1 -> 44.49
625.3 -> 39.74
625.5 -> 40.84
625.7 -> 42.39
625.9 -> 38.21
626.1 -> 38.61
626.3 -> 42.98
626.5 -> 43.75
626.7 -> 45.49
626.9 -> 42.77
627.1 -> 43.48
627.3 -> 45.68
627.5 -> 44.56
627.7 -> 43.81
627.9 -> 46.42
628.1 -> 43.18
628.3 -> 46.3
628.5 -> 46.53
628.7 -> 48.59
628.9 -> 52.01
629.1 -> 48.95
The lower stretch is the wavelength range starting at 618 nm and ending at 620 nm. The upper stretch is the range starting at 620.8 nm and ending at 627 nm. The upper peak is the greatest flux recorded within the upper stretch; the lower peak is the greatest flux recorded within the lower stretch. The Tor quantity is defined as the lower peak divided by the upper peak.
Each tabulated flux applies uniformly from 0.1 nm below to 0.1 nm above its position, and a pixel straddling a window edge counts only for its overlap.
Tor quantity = 1.03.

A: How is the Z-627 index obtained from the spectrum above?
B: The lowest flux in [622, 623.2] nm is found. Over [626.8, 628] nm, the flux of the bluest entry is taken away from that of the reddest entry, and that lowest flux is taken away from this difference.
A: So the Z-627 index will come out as -33.8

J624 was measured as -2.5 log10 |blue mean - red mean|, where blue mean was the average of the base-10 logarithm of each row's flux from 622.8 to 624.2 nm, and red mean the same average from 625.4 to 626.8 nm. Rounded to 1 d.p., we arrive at 4.4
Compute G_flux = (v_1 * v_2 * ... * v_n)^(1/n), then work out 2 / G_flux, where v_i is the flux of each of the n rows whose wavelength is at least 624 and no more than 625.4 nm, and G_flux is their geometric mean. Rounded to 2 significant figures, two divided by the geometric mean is 0.049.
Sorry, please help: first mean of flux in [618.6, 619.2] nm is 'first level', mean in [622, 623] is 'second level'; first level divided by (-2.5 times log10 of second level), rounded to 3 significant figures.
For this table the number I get -10.8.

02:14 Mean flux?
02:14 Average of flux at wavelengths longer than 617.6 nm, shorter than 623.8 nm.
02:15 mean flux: 43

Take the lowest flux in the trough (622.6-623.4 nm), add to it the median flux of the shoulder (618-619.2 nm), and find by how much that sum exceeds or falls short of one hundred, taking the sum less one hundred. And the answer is -16.4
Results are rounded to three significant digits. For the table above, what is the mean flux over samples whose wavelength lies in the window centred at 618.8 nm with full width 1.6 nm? 44.4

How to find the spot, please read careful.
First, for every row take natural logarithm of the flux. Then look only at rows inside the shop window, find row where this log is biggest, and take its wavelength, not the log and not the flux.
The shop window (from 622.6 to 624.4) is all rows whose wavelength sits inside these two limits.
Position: 623.7 nm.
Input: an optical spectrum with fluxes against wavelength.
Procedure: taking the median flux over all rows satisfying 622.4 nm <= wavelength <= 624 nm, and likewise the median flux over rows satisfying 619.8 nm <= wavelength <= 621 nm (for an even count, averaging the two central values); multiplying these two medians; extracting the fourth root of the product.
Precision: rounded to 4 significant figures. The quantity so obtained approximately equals 6.495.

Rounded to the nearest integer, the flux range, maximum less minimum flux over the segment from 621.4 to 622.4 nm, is 3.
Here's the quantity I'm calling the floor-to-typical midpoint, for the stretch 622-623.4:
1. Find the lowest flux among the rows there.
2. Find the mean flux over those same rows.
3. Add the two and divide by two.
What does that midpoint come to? 38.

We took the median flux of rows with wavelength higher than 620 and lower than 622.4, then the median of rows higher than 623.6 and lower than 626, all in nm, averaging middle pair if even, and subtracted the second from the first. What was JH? 1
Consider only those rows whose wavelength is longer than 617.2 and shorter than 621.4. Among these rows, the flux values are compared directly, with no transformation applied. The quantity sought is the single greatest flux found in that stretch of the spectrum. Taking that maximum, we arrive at 49.72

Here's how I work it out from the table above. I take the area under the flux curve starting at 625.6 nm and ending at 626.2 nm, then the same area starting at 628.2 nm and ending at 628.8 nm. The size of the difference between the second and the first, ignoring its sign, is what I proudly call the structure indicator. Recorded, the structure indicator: 4.4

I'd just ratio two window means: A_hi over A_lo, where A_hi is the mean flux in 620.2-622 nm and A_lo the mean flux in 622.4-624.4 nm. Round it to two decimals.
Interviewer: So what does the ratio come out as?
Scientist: 1.08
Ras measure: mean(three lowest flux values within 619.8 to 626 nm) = 37.7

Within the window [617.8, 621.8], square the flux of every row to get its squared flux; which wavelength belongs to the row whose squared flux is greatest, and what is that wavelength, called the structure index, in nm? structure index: 618.5 nm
